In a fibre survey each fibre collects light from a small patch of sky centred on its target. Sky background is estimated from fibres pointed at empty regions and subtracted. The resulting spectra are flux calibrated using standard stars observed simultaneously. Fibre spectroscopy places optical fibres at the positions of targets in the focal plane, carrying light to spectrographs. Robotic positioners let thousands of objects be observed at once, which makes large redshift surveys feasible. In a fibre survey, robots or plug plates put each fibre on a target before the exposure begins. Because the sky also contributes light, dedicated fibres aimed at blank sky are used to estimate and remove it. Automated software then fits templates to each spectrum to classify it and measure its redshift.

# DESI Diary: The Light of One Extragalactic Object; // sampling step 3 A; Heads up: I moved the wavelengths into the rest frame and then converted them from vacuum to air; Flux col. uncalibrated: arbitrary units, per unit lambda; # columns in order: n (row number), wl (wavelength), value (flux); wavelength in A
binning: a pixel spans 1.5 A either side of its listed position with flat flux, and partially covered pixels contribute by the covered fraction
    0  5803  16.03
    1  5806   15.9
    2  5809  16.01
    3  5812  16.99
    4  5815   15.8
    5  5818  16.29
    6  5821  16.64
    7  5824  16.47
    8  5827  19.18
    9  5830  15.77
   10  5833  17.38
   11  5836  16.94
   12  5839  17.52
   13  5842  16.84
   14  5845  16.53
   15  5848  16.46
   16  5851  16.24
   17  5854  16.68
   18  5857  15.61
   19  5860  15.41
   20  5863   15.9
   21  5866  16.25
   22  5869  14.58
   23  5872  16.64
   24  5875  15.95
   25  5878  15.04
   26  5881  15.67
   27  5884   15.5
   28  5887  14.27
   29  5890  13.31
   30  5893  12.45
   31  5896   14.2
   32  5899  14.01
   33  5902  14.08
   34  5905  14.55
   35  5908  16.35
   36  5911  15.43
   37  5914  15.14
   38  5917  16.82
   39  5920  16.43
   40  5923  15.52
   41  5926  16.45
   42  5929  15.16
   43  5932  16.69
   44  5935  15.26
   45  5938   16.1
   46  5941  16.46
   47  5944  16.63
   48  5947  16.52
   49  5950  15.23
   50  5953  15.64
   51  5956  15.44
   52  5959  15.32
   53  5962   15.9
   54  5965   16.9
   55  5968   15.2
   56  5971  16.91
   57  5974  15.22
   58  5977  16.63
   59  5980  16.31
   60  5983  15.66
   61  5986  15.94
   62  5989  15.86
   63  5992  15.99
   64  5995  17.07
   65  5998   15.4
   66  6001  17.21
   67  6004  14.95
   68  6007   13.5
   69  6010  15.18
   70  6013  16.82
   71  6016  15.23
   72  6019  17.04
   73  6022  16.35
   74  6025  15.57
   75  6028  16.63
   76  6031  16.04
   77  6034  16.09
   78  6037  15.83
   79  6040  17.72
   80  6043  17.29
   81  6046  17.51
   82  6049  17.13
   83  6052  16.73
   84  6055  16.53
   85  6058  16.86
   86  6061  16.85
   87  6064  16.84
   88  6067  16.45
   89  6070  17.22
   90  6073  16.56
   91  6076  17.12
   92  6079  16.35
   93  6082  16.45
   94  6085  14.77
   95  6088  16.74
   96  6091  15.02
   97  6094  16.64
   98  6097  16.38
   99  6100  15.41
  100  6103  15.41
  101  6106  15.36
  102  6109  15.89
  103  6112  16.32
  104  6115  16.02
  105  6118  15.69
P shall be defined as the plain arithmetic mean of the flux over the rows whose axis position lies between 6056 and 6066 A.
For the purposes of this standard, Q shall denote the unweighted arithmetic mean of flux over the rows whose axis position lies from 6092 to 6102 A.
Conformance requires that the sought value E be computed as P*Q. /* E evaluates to 272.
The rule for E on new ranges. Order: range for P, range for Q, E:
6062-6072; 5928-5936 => 264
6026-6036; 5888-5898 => 216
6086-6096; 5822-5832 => 277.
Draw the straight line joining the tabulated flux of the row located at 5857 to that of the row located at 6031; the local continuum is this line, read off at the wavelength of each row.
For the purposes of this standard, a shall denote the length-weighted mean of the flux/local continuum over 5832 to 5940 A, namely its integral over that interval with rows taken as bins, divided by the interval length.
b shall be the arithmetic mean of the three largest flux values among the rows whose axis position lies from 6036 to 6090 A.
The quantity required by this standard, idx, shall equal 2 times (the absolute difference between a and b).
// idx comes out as 33.0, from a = 1.00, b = 17.5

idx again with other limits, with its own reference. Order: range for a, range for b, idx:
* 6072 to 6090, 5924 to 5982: 31.7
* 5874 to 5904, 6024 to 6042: 31.8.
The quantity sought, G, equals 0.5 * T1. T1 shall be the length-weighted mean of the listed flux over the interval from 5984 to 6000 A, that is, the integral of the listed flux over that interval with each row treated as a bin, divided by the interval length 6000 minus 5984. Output 8.04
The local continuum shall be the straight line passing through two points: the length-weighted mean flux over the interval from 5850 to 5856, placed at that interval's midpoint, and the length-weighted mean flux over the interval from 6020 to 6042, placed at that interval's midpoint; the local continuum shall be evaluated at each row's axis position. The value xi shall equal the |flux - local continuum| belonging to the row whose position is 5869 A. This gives 1.8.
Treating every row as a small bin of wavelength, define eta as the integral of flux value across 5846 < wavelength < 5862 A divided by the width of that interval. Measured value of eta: 16.1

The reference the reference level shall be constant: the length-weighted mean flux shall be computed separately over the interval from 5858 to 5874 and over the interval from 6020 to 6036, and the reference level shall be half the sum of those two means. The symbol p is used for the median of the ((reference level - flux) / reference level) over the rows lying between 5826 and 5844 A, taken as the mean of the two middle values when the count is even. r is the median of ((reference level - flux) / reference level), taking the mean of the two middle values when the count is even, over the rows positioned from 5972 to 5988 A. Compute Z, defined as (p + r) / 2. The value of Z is -0.04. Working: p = -0.08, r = 0.001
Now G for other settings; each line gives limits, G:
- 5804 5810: 7.98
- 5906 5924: 7.96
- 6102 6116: 7.90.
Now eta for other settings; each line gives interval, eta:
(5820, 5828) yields 17.4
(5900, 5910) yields 15.0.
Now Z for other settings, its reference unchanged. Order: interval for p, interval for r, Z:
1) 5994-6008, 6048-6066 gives -0.01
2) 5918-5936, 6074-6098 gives -0.01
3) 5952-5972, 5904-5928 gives 0.01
